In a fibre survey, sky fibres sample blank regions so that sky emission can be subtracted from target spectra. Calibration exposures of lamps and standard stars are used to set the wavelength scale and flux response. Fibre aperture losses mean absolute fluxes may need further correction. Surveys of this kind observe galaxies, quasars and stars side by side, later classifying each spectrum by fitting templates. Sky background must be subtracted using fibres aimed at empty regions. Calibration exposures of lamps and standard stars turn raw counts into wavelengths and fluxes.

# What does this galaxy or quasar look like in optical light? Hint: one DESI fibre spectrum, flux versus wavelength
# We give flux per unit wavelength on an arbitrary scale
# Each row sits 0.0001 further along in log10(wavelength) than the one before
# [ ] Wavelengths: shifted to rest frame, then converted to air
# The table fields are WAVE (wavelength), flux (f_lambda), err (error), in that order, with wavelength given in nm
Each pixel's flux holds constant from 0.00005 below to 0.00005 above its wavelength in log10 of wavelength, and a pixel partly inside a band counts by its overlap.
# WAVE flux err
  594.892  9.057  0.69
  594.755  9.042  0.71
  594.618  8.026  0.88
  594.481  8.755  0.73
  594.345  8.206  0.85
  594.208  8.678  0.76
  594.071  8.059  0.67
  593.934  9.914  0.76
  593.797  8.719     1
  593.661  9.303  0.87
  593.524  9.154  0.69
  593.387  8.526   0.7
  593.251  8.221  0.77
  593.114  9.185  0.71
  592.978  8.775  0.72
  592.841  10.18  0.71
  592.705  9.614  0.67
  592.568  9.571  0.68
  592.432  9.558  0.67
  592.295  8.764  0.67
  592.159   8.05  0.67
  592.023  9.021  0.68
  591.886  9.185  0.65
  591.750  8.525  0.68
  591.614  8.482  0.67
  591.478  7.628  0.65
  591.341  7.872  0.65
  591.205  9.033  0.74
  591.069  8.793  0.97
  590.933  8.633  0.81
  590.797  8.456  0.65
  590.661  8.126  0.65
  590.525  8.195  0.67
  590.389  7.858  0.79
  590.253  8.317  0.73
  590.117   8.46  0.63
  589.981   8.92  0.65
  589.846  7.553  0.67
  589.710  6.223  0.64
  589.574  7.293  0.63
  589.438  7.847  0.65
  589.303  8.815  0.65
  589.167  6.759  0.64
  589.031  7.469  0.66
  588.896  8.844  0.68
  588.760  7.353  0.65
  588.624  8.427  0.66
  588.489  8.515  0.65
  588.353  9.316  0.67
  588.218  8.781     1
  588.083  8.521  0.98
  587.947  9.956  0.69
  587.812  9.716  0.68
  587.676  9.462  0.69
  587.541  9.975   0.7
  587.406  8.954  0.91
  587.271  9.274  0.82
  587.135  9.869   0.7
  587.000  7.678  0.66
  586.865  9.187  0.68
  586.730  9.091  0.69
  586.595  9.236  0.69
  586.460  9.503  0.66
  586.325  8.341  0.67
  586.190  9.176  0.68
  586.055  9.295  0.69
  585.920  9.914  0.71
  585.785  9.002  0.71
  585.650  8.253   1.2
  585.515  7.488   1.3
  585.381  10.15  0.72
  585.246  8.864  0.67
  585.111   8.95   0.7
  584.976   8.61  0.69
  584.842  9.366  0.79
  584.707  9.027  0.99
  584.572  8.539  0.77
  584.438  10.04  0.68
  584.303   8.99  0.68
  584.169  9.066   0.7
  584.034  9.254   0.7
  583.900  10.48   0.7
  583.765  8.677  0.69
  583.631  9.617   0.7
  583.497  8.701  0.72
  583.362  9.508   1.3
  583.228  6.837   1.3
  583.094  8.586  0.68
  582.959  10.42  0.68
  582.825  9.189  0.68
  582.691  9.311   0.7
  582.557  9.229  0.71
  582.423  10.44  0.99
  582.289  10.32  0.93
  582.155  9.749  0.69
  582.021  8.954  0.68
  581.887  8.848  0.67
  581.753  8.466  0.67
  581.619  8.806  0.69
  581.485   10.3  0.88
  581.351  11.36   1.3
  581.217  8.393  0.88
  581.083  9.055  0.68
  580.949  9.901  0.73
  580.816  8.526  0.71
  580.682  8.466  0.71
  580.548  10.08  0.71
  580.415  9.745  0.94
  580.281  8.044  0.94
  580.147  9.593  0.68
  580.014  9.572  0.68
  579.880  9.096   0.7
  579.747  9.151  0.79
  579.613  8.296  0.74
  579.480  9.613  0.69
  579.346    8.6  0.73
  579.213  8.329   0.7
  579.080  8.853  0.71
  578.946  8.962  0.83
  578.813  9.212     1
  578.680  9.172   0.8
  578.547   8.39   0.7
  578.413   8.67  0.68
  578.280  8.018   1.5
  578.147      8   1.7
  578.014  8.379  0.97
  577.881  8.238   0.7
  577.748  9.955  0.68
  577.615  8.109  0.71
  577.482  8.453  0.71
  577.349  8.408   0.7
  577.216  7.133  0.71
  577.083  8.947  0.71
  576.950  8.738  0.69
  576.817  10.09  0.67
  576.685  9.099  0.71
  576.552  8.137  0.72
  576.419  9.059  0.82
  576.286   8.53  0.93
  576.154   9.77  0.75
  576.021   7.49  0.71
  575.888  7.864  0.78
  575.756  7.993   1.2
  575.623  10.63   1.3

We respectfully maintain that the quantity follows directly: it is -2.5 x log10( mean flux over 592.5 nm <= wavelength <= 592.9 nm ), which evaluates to -2.48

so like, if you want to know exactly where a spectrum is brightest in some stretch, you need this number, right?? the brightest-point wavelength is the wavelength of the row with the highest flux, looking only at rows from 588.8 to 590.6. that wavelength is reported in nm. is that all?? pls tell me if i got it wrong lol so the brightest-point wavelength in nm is 589.981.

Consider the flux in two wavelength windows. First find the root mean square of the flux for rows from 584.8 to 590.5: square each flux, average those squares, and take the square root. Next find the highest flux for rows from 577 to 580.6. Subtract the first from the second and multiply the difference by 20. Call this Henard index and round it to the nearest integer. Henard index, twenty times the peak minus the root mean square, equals 27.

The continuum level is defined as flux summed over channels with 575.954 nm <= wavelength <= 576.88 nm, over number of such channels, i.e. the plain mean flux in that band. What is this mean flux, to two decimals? 8.88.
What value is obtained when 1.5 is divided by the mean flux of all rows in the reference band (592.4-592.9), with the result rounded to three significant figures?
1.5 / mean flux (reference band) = 0.154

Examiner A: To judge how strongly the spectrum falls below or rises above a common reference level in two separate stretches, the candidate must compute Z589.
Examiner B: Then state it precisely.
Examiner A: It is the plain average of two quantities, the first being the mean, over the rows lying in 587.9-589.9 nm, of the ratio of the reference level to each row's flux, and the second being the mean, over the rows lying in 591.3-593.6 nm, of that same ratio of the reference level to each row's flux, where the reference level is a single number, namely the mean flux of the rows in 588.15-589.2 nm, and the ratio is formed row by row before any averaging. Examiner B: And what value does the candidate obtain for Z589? 0.98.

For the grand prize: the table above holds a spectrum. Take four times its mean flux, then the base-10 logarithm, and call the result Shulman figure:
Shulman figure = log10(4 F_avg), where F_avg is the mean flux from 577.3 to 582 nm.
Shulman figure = 1.55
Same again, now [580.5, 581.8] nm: 1.57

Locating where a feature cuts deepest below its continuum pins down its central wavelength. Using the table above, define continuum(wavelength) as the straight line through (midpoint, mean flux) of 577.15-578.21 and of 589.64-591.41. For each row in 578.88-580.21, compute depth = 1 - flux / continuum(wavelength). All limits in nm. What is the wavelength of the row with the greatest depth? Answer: 579.613 nm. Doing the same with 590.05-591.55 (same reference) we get 591.478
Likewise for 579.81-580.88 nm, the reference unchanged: 580.281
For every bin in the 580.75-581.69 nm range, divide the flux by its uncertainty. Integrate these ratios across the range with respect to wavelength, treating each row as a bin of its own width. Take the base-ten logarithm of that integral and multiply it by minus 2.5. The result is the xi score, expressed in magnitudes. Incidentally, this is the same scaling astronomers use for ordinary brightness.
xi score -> -2.6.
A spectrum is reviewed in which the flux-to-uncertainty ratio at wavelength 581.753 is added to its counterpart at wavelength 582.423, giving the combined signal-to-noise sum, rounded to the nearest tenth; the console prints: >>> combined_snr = 23.2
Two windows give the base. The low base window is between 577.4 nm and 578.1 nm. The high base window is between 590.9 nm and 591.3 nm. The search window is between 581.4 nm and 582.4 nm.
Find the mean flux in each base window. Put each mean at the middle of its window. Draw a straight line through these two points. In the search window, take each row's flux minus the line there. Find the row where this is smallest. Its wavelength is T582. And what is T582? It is 581.753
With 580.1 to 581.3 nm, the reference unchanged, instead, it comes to 580.281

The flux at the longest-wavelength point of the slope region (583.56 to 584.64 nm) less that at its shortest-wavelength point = -1.1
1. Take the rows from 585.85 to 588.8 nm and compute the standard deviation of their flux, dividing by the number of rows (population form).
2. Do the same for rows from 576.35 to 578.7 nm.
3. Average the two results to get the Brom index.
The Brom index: 0.69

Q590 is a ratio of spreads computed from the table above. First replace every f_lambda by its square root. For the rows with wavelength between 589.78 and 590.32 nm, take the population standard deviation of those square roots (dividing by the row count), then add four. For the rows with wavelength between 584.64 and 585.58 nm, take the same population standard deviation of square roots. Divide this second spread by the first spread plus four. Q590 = 0.031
